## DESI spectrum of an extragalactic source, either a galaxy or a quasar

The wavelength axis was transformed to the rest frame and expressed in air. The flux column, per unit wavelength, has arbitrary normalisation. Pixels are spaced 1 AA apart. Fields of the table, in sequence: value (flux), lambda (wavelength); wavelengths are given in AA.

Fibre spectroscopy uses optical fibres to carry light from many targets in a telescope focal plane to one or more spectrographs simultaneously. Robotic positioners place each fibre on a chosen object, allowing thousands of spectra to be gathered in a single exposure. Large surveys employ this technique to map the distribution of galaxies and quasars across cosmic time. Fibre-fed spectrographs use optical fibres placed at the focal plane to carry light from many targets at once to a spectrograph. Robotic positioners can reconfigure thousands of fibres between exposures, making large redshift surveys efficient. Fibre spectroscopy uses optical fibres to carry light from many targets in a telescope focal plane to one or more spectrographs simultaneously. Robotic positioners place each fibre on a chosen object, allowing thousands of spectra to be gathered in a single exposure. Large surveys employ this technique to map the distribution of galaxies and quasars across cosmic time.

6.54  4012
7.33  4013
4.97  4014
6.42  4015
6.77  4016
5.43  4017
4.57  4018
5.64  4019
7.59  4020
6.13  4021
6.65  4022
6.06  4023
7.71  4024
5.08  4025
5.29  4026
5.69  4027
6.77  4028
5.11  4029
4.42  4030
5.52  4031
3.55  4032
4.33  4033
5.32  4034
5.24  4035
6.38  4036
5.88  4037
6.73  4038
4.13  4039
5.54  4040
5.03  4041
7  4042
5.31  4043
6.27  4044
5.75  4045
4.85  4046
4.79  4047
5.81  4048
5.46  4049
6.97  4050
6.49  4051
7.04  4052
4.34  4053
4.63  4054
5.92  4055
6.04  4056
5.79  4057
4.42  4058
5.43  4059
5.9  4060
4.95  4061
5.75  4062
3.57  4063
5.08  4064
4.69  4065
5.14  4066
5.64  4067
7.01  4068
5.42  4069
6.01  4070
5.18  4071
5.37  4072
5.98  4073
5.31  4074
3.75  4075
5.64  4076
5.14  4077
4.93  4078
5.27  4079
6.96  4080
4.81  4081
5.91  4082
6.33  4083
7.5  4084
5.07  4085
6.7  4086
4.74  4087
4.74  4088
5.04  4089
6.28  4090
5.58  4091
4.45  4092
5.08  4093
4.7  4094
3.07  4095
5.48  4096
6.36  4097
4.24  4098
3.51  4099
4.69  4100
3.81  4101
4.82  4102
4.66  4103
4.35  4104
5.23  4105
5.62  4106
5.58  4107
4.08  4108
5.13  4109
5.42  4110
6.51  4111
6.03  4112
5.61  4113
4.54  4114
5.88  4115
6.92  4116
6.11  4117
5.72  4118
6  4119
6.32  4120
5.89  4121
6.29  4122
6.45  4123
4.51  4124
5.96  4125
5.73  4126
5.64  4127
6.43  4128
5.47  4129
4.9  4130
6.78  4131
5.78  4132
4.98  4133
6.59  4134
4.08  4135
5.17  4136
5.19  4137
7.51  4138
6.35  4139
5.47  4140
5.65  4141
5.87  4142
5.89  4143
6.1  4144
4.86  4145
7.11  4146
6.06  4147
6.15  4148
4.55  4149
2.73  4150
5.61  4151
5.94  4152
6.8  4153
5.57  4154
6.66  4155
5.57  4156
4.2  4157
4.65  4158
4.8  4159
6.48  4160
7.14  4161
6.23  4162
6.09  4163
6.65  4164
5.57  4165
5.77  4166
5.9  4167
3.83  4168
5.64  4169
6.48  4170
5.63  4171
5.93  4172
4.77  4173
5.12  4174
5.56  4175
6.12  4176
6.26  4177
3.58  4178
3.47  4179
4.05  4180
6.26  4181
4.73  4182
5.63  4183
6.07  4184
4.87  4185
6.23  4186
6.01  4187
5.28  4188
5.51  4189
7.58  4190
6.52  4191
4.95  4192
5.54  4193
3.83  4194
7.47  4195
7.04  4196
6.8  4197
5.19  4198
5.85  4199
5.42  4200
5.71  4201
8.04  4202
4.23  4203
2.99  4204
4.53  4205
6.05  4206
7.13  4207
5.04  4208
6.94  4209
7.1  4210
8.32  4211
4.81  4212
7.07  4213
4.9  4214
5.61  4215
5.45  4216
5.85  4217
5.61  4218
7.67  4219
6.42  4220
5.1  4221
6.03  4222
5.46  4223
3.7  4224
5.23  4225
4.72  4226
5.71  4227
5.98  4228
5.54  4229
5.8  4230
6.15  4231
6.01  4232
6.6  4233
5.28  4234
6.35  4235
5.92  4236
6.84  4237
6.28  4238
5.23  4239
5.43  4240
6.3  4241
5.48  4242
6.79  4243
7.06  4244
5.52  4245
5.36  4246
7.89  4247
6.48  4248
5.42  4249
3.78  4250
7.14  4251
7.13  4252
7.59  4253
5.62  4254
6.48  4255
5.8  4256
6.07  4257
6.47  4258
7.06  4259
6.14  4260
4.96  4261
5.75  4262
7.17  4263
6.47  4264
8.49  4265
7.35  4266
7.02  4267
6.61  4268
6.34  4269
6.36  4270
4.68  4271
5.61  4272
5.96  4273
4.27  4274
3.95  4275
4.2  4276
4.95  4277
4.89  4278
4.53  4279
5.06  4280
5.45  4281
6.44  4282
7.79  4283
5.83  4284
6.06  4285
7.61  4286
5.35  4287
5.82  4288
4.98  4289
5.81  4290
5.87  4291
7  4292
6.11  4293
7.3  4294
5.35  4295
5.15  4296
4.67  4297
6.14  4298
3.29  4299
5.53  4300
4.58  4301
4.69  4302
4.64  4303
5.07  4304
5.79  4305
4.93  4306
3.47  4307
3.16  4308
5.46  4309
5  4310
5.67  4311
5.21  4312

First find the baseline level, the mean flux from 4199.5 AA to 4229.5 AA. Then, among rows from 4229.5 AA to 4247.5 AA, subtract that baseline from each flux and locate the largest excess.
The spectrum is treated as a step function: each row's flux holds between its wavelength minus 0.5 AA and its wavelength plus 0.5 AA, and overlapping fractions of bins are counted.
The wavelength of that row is 4247 AA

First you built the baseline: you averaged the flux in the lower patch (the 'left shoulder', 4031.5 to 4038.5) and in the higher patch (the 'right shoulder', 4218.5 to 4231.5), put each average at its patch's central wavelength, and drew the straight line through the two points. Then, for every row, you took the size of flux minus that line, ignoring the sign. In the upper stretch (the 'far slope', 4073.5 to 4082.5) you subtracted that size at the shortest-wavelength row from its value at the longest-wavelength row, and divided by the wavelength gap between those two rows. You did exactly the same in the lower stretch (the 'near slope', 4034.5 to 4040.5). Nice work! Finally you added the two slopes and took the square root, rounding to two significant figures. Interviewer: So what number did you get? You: 0.25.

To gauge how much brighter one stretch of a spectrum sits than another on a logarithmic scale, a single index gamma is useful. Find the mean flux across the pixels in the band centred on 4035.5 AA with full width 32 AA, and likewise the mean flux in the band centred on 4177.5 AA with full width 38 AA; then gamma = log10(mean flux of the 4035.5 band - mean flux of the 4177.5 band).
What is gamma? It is -1.2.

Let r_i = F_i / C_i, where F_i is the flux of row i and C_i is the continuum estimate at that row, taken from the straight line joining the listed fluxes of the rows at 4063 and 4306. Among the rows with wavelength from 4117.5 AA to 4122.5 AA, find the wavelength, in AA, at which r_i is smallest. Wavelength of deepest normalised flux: 4118 AA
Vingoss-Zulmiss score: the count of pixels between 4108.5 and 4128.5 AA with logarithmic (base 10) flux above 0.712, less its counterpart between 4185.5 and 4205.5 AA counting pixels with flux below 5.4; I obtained 10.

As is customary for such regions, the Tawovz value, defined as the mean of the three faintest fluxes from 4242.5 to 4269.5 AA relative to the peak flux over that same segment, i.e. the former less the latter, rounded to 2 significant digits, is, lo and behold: -3.8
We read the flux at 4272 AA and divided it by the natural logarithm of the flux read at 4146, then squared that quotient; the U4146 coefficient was 8.2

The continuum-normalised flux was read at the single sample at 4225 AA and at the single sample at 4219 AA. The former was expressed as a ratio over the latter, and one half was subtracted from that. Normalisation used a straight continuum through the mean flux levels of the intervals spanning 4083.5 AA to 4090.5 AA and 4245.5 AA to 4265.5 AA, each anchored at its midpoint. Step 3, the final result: 0.18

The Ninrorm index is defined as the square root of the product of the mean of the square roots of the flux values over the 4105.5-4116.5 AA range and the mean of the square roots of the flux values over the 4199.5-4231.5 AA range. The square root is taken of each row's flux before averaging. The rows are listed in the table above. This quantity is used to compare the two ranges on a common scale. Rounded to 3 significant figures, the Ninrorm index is 2.37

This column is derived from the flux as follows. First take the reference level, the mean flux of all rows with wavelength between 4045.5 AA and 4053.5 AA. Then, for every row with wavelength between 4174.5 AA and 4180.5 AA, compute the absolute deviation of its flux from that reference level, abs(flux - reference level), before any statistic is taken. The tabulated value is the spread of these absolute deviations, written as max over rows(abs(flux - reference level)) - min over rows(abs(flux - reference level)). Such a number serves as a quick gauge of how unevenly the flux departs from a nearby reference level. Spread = 2.1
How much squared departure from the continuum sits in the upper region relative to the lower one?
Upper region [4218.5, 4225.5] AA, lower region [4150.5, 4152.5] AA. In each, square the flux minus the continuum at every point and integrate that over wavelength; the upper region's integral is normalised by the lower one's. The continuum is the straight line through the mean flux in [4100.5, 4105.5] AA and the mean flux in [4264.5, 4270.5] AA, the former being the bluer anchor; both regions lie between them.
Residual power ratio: 25.4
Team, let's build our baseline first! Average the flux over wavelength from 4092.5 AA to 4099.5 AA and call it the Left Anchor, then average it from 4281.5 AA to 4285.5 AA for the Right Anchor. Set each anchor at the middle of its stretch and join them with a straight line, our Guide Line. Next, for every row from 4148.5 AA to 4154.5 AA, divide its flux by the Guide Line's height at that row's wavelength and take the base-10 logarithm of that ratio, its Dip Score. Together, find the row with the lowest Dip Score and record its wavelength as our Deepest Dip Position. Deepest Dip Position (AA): 4150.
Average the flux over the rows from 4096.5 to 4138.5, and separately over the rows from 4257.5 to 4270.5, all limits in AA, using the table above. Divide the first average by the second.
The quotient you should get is 0.828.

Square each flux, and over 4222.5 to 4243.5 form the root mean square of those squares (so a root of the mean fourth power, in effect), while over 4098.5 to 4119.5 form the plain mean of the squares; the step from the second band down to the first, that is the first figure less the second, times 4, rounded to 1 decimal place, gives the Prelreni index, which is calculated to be 24.7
